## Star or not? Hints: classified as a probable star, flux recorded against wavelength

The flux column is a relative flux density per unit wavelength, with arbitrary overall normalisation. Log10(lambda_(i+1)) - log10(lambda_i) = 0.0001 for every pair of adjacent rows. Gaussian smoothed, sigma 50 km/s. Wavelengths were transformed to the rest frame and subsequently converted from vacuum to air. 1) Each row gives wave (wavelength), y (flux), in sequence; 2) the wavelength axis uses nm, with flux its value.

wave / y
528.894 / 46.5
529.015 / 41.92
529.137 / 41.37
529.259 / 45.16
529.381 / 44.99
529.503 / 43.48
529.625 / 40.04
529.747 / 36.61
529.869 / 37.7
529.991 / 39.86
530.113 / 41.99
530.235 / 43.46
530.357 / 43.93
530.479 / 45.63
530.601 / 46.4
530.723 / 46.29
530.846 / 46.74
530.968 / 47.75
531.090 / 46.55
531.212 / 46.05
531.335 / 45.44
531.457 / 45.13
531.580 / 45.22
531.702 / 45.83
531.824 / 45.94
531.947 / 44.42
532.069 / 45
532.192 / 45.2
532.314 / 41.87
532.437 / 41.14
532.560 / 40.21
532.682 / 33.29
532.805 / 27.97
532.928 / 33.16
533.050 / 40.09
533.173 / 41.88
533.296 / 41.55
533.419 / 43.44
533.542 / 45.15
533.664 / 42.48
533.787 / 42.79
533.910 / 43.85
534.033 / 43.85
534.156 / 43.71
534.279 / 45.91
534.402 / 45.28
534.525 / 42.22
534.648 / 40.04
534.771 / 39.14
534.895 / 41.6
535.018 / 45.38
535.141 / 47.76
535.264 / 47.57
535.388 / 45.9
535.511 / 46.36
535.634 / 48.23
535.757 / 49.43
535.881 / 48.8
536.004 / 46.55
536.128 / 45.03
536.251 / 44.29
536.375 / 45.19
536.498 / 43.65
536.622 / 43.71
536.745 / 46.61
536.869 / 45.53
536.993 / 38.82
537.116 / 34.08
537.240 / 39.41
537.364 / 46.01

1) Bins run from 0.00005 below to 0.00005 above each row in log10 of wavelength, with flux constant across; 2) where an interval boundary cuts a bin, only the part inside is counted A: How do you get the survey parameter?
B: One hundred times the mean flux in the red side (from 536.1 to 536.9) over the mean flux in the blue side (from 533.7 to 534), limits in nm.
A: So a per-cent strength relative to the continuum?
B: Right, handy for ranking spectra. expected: 104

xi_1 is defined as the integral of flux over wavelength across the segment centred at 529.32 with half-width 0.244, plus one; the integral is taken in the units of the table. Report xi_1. 22.3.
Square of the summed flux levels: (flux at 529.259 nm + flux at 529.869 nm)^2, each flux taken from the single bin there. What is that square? 6866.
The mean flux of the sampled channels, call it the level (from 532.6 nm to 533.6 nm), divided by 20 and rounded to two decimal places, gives 1.92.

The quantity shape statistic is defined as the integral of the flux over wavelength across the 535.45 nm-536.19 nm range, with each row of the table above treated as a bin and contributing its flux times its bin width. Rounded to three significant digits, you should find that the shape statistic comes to 35.1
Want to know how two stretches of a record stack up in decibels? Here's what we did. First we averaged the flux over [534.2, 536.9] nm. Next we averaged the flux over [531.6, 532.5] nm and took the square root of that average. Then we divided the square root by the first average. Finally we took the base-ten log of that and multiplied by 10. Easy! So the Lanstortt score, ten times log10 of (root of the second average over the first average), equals -8.32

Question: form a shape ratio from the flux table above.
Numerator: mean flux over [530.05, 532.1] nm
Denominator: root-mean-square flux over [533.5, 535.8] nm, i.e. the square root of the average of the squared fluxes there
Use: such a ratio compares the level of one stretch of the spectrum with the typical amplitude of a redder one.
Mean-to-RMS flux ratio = 1.017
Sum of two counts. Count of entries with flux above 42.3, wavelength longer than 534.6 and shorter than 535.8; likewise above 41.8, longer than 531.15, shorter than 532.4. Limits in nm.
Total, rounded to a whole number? 17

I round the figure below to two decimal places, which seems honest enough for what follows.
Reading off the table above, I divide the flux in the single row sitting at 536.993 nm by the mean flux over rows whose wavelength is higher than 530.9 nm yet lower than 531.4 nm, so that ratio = 0.84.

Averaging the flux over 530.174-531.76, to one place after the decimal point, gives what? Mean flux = 45.7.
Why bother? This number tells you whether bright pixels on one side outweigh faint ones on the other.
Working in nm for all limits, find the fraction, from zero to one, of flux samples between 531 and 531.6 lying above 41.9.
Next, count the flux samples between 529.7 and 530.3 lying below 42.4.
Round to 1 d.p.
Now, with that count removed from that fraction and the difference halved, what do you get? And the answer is -1.5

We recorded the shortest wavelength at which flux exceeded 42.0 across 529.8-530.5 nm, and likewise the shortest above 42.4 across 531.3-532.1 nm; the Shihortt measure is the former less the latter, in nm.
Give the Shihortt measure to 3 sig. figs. -1.10 nm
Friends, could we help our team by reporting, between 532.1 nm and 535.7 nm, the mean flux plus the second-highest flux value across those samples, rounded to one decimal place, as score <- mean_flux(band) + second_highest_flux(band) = 90.1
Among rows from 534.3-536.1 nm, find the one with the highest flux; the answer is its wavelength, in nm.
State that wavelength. 535.757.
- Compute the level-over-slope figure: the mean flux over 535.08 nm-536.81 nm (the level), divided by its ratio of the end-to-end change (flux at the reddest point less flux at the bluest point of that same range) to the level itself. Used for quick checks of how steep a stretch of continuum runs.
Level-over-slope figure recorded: -1869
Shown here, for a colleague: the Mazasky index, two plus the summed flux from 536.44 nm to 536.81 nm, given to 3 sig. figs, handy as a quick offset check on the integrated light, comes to 136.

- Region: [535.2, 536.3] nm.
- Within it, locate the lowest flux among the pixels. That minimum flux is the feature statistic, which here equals 44.29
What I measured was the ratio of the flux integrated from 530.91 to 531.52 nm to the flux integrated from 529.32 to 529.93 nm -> 1.14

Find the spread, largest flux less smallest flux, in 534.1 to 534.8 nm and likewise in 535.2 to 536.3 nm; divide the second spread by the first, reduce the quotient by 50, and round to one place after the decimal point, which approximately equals -49.2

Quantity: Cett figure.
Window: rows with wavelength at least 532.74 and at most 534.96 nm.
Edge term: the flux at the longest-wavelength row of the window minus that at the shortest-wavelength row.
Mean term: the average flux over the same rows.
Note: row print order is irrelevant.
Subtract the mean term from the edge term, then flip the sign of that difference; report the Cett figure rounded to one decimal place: 27.7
